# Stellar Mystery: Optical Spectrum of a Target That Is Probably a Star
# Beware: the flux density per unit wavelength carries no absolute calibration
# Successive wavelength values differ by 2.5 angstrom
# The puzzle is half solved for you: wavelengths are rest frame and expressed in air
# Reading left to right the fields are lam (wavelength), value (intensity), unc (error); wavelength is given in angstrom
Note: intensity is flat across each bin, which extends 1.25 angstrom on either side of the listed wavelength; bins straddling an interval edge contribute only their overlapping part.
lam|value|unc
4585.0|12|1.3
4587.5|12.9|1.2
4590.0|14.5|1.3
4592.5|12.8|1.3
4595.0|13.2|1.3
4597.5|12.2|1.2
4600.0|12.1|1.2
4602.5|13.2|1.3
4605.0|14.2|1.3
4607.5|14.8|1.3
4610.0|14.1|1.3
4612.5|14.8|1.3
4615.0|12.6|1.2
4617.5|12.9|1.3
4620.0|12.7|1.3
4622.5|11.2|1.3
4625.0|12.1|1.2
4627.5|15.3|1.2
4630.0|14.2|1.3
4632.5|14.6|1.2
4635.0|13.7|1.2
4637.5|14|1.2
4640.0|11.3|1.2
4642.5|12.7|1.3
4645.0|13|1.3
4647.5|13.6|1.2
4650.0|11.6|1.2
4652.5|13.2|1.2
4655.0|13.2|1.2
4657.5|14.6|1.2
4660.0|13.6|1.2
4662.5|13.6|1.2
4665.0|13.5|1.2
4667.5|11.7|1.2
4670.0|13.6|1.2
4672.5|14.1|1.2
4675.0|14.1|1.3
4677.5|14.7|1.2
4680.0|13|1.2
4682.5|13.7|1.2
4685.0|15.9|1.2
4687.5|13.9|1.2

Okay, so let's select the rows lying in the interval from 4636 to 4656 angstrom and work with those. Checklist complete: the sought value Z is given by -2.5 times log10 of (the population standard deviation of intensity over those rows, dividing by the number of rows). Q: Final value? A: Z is 0.14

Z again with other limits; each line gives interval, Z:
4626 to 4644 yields -0.22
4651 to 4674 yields 0.32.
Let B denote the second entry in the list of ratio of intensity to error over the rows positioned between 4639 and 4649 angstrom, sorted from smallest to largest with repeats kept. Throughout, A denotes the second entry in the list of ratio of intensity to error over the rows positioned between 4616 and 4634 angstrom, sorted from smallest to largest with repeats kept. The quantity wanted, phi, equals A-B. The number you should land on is 0.0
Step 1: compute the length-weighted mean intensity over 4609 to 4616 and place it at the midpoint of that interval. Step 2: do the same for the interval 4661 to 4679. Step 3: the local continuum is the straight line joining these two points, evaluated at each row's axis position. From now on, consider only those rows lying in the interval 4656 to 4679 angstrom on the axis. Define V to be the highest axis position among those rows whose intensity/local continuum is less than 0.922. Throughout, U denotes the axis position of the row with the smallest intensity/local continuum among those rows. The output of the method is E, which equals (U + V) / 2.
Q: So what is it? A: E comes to 4667.5 angstrom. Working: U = 4667.5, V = 4667.5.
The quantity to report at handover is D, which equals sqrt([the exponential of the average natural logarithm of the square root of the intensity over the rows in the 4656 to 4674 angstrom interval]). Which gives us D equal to 1.92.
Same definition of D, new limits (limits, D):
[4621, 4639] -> 1.92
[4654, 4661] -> 1.93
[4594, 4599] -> 1.89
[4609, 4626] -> 1.89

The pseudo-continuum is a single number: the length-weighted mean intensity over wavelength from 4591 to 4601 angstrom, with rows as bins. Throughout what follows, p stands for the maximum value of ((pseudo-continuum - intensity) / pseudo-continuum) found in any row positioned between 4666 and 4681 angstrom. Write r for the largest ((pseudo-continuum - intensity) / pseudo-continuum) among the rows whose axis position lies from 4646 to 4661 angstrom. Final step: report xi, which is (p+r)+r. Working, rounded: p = 0.07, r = 0.082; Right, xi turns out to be 0.24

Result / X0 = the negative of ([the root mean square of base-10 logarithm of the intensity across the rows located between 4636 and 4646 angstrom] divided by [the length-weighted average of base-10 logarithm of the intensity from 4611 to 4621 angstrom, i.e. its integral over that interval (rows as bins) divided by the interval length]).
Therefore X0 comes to -0.98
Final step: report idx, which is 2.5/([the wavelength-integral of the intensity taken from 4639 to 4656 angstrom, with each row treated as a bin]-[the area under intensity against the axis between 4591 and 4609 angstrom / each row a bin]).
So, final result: -0.1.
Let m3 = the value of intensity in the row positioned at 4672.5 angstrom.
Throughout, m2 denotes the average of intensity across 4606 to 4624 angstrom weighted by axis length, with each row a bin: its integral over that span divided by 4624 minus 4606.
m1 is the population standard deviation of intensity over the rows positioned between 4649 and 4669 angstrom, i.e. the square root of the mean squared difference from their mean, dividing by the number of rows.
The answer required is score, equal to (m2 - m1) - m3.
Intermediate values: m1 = 0.944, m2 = 13.3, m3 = 14.1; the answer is -1.7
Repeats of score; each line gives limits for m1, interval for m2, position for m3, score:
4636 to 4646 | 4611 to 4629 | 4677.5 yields -2.6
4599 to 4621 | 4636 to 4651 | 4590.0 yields -2.7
